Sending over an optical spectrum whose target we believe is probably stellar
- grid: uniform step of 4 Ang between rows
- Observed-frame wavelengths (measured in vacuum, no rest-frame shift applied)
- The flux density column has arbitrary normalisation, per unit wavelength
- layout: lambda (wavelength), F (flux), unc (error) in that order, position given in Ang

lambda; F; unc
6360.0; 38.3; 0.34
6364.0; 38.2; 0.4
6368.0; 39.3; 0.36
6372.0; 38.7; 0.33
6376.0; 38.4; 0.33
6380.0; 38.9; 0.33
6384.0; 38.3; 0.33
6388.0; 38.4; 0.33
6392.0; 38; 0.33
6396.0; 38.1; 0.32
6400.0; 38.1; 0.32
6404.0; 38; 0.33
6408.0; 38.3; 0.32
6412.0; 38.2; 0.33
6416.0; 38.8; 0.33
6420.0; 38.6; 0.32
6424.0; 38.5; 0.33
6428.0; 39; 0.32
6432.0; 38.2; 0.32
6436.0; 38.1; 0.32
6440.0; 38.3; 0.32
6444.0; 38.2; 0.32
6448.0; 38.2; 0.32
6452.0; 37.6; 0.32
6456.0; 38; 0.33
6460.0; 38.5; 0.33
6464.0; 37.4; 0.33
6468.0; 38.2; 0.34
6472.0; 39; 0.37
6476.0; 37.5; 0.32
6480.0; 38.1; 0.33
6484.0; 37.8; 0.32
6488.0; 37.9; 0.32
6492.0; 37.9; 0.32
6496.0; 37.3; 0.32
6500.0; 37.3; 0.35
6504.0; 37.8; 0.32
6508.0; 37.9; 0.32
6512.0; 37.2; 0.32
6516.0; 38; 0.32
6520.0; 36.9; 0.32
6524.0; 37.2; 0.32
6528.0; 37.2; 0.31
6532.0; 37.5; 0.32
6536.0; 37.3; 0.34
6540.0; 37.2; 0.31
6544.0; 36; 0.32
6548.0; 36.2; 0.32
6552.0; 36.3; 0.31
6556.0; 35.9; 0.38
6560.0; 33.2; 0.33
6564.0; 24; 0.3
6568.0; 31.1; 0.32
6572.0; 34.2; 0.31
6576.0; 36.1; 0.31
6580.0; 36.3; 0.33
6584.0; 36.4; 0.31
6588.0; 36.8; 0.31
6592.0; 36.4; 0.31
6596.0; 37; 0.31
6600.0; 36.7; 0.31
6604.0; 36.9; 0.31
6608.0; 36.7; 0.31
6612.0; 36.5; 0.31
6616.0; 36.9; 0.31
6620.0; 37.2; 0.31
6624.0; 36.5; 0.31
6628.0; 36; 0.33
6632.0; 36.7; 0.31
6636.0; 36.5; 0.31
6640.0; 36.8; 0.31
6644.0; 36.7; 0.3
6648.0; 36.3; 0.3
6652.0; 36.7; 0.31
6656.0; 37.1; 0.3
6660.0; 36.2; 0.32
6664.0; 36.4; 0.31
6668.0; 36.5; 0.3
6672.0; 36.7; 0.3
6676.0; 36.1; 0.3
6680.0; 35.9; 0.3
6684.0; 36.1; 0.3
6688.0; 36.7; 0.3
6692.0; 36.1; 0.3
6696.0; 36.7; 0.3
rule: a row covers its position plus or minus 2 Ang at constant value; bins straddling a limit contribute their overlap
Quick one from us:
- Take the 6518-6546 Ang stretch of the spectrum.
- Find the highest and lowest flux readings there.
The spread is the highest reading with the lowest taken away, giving 1.5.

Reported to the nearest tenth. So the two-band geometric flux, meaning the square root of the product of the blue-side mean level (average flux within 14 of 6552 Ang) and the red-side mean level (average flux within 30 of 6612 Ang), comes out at 35.4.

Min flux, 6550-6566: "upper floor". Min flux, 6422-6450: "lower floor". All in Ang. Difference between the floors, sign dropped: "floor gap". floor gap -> 14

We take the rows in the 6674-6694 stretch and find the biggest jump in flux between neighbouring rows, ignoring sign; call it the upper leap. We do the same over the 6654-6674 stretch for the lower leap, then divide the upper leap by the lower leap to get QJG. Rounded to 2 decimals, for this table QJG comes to 0.67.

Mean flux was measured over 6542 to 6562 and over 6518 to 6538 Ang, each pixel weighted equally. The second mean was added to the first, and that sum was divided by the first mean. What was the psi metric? 2.05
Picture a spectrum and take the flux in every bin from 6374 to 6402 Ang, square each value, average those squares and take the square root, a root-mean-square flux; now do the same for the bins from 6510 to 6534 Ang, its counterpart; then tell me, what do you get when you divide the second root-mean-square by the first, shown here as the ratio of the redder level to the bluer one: 0.974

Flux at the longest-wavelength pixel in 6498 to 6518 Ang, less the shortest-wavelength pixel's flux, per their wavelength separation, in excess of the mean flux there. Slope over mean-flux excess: -37.60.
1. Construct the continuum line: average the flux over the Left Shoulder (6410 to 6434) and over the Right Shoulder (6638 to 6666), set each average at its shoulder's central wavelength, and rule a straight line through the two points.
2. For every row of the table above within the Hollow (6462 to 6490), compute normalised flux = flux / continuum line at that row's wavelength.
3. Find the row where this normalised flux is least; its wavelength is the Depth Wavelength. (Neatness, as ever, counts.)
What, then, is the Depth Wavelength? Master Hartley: 6464.0 Ang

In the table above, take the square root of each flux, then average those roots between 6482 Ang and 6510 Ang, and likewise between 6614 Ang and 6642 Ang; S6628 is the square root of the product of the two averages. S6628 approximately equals 6.10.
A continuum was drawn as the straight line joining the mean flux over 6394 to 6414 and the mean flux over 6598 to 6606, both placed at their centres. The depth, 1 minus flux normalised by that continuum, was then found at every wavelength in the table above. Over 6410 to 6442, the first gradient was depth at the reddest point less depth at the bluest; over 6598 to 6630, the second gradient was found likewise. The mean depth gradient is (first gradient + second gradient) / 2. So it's 0.003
